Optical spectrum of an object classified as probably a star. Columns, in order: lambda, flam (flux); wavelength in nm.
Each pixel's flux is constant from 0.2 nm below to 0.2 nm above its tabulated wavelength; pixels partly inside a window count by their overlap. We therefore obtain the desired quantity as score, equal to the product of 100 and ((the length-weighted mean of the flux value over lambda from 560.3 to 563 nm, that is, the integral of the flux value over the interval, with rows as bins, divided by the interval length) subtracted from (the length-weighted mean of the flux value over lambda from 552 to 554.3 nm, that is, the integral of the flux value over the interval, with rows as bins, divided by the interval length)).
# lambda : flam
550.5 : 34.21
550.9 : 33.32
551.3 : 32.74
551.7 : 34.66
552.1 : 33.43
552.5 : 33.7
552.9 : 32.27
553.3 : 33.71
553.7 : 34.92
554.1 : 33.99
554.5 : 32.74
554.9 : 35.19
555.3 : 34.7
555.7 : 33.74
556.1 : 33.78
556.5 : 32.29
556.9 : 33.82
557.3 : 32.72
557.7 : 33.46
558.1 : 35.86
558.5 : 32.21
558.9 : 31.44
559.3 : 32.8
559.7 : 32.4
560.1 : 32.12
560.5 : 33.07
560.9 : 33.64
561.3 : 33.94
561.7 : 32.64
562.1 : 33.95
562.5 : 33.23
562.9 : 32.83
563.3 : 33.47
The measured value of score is 33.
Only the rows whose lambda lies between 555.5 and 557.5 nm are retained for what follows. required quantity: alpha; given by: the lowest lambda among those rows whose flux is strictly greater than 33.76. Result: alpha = 556.1 nm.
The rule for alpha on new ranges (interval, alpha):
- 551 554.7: 551.7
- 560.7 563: 561.3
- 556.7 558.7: 556.9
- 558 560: 558.1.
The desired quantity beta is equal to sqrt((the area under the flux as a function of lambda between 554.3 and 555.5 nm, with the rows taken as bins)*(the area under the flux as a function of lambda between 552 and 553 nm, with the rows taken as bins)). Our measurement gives 36.9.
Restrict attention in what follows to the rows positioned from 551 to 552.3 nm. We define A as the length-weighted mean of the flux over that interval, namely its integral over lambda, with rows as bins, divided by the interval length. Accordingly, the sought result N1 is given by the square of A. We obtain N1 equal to 1128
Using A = 33.59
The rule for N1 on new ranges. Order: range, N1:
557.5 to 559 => 1113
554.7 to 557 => 1151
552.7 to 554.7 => 1124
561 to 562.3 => 1124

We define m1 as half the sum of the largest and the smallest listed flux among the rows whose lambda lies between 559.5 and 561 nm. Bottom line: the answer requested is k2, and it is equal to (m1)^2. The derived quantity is 1081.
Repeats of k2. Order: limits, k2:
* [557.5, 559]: 1132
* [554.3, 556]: 1154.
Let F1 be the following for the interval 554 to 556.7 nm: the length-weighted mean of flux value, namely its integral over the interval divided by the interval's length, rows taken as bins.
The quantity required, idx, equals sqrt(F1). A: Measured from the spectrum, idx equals 5.81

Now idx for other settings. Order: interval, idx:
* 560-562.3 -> 5.77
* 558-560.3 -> 5.72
